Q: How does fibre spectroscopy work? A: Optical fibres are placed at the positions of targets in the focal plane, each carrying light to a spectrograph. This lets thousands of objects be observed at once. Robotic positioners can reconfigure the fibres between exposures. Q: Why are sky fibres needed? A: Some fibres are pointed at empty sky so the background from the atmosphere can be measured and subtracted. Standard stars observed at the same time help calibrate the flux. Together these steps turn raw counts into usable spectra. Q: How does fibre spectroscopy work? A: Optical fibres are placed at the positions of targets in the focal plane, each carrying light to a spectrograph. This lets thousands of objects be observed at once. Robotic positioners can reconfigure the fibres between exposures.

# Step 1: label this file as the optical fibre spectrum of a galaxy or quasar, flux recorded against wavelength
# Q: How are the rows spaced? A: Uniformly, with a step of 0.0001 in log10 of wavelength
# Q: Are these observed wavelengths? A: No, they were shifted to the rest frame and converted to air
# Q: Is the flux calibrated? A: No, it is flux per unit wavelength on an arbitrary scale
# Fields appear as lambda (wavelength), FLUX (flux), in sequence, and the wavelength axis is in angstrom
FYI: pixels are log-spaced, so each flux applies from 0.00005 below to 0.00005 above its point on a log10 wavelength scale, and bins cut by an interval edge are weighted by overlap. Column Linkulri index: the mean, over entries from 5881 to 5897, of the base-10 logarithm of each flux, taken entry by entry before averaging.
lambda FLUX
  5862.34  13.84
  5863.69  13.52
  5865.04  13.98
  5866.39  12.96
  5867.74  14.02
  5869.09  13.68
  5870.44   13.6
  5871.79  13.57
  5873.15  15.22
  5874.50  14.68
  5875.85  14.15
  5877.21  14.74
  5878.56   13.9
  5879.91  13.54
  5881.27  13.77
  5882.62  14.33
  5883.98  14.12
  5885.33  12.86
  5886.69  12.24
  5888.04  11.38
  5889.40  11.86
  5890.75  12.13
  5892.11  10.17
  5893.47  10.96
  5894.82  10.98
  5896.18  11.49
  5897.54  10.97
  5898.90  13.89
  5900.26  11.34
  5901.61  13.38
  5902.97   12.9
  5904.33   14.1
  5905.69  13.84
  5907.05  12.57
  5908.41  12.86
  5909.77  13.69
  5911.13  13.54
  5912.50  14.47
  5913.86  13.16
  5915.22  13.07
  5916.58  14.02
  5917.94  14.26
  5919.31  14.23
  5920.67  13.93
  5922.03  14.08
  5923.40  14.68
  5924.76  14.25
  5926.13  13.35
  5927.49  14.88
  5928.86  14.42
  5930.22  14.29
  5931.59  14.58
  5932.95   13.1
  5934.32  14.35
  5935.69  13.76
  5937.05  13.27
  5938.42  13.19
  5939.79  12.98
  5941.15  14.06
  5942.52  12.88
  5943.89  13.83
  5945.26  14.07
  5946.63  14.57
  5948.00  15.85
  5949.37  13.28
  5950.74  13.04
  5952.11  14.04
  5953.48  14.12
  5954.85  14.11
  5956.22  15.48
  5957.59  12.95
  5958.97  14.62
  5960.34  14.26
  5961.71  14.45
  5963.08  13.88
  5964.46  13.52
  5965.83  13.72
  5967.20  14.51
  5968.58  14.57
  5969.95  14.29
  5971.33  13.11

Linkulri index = 1.08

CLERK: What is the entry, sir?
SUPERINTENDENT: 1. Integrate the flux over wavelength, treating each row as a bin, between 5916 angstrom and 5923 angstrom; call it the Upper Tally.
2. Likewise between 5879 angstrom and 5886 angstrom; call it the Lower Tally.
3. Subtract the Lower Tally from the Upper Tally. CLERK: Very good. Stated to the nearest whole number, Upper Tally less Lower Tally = 3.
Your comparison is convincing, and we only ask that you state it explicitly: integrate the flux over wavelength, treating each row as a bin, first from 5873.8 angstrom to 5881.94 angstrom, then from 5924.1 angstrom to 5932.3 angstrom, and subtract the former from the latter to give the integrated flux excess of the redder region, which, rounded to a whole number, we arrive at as 2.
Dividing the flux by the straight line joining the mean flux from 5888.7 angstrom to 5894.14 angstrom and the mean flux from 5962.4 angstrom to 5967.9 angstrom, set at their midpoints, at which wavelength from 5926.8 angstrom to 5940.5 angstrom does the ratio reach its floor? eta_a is 5939.79 angstrom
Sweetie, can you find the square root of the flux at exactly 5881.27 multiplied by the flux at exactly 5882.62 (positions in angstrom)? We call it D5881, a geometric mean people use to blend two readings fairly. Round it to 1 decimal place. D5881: 14.0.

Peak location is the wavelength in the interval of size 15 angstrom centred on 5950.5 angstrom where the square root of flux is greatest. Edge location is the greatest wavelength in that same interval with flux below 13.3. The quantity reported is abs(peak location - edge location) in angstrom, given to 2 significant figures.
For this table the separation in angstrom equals 9.6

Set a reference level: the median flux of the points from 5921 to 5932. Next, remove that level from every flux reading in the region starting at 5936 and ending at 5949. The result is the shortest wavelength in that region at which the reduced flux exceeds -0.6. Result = 5941.15 angstrom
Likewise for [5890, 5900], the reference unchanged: 5898.90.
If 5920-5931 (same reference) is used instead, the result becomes 5920.67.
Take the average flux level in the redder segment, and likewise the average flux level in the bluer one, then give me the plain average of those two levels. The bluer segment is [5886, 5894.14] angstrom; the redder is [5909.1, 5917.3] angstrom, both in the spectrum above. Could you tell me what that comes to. 12.6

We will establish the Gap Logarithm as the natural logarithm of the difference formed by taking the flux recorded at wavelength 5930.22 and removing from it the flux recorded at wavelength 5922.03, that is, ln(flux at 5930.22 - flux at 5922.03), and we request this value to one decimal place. -1.6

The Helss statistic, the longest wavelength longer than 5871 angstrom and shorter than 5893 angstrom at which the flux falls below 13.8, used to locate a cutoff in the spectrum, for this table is 5892.11 angstrom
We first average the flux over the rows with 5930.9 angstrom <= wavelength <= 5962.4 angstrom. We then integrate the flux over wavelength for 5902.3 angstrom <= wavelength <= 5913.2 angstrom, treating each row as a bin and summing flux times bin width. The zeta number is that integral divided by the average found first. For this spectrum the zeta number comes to 10.5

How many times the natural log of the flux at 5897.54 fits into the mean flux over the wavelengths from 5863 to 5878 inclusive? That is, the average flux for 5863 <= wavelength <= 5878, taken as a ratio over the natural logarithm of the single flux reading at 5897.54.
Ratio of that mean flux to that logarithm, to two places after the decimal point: 5.85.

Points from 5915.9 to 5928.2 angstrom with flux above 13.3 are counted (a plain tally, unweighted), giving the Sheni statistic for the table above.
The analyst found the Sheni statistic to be 9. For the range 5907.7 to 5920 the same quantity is 6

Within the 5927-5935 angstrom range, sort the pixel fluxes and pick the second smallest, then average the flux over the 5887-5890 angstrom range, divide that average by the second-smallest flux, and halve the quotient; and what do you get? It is 0.41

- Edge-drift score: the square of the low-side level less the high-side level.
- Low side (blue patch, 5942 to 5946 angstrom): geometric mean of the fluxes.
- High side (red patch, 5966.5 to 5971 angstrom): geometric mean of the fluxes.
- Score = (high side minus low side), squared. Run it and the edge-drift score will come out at 0.76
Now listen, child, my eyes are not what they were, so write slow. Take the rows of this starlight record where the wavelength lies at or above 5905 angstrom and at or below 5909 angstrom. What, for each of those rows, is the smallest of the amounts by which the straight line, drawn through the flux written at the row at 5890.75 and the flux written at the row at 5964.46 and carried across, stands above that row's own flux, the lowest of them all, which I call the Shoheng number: -1.4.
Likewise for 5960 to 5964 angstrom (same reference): -1.0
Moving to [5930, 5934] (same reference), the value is -1.7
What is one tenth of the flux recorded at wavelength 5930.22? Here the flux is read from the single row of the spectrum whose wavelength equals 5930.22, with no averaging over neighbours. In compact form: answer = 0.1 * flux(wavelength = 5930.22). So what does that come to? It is 1.43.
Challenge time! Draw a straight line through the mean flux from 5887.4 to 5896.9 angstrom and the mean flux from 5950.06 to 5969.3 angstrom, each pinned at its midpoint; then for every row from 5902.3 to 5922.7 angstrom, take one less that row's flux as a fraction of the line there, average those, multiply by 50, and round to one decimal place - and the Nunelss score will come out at -6.3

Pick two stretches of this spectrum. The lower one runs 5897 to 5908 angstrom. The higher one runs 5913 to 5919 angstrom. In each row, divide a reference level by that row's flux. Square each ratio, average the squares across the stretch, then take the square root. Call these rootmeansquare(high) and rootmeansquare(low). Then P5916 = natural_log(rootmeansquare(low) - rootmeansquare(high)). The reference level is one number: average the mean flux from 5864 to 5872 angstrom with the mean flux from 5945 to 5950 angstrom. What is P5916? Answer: -2.6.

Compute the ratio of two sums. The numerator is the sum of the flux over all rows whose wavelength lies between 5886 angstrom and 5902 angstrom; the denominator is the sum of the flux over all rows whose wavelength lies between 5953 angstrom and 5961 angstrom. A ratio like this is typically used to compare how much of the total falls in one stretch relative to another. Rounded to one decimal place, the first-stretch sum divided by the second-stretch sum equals 1.6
